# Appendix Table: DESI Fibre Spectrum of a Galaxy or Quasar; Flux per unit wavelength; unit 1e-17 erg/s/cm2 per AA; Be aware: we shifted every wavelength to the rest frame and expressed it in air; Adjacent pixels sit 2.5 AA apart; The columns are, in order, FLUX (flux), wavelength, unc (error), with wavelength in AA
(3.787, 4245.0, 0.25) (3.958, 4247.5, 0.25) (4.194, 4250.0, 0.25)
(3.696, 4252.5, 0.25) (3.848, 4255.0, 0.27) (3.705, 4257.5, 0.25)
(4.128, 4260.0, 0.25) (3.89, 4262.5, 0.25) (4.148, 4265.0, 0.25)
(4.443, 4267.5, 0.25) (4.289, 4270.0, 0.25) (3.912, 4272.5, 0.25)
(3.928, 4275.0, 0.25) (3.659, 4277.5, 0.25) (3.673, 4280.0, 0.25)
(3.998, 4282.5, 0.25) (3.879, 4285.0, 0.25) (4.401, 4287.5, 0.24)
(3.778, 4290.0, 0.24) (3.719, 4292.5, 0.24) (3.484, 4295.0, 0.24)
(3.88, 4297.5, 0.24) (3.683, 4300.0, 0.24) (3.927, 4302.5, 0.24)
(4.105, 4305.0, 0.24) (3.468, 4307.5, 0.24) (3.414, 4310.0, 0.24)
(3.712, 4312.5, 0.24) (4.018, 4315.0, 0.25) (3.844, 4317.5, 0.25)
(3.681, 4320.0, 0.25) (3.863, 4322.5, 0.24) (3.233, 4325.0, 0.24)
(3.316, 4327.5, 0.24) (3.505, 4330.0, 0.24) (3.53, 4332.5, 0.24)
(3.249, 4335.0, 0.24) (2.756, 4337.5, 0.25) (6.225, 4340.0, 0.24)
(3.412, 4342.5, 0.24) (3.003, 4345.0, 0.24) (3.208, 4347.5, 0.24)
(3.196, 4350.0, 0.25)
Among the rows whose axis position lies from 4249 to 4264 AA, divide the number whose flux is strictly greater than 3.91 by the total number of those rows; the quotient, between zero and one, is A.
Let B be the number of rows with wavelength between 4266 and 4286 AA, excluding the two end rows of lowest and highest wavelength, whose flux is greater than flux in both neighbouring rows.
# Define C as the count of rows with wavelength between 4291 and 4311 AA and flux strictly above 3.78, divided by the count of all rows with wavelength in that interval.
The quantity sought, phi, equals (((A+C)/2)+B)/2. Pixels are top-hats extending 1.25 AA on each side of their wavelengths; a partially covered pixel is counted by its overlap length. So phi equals 1.18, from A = 0.33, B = 2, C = 0.4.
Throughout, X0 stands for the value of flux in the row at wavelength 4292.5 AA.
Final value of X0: 3.719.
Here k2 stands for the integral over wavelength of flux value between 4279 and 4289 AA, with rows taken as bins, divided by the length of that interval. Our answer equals 4.0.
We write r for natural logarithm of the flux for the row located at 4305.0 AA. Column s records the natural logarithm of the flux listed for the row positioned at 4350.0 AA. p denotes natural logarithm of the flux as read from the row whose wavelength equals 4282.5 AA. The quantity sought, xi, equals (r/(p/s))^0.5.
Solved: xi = 1.09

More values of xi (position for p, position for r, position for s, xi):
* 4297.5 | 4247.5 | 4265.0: 1.20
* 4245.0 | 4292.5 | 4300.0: 1.13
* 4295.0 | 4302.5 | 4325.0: 1.13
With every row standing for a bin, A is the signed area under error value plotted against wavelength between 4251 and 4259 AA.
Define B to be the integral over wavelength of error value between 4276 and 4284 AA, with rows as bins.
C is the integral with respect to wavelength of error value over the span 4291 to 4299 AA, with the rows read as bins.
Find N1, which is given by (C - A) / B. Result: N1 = -0.065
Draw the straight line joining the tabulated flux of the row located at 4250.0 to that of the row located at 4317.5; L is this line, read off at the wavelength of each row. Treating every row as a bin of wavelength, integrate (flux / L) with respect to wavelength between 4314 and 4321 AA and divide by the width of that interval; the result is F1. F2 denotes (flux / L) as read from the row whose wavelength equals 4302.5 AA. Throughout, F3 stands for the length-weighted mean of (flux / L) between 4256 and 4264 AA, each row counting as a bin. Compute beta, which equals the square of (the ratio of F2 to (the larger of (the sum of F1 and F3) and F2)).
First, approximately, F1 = 1.00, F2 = 1.00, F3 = 0.94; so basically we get 0.265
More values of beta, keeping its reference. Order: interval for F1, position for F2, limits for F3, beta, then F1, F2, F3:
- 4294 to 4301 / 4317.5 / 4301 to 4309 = 0.274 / 0.93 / 1.00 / 0.98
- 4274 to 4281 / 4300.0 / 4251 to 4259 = 0.261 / 0.93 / 0.94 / 0.91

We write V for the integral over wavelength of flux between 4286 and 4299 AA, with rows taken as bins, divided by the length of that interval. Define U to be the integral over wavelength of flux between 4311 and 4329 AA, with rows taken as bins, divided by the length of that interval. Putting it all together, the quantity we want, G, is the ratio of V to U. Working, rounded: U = 3.7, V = 3.85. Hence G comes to 1.05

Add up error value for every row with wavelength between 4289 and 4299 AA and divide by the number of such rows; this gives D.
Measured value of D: 0.240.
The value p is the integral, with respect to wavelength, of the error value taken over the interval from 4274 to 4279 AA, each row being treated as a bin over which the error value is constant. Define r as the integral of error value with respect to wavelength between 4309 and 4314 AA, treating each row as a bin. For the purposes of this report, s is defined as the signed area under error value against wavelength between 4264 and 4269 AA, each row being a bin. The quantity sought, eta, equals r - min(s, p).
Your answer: -0.05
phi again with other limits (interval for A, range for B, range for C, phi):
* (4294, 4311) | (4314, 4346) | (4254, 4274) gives 1.79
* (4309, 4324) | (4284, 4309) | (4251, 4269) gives 1.72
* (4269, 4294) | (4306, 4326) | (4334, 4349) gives 1.17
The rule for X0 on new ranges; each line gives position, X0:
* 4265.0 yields 4.148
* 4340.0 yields 6.225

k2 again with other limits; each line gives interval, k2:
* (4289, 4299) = 3.7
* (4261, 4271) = 4.2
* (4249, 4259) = 3.9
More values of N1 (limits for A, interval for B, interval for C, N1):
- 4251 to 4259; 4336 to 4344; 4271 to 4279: -0.026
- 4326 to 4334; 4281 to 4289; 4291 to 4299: 0.000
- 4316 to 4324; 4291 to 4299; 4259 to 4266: -0.116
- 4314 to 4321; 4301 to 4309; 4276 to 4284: 0.130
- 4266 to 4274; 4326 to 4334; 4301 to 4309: -0.042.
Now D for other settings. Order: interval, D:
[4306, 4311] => 0.240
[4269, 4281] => 0.250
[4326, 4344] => 0.241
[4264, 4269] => 0.250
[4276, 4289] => 0.248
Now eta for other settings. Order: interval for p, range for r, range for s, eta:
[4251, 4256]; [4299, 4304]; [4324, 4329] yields 0.00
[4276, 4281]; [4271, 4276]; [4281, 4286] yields 0.00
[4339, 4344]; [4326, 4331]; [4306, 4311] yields 0.00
